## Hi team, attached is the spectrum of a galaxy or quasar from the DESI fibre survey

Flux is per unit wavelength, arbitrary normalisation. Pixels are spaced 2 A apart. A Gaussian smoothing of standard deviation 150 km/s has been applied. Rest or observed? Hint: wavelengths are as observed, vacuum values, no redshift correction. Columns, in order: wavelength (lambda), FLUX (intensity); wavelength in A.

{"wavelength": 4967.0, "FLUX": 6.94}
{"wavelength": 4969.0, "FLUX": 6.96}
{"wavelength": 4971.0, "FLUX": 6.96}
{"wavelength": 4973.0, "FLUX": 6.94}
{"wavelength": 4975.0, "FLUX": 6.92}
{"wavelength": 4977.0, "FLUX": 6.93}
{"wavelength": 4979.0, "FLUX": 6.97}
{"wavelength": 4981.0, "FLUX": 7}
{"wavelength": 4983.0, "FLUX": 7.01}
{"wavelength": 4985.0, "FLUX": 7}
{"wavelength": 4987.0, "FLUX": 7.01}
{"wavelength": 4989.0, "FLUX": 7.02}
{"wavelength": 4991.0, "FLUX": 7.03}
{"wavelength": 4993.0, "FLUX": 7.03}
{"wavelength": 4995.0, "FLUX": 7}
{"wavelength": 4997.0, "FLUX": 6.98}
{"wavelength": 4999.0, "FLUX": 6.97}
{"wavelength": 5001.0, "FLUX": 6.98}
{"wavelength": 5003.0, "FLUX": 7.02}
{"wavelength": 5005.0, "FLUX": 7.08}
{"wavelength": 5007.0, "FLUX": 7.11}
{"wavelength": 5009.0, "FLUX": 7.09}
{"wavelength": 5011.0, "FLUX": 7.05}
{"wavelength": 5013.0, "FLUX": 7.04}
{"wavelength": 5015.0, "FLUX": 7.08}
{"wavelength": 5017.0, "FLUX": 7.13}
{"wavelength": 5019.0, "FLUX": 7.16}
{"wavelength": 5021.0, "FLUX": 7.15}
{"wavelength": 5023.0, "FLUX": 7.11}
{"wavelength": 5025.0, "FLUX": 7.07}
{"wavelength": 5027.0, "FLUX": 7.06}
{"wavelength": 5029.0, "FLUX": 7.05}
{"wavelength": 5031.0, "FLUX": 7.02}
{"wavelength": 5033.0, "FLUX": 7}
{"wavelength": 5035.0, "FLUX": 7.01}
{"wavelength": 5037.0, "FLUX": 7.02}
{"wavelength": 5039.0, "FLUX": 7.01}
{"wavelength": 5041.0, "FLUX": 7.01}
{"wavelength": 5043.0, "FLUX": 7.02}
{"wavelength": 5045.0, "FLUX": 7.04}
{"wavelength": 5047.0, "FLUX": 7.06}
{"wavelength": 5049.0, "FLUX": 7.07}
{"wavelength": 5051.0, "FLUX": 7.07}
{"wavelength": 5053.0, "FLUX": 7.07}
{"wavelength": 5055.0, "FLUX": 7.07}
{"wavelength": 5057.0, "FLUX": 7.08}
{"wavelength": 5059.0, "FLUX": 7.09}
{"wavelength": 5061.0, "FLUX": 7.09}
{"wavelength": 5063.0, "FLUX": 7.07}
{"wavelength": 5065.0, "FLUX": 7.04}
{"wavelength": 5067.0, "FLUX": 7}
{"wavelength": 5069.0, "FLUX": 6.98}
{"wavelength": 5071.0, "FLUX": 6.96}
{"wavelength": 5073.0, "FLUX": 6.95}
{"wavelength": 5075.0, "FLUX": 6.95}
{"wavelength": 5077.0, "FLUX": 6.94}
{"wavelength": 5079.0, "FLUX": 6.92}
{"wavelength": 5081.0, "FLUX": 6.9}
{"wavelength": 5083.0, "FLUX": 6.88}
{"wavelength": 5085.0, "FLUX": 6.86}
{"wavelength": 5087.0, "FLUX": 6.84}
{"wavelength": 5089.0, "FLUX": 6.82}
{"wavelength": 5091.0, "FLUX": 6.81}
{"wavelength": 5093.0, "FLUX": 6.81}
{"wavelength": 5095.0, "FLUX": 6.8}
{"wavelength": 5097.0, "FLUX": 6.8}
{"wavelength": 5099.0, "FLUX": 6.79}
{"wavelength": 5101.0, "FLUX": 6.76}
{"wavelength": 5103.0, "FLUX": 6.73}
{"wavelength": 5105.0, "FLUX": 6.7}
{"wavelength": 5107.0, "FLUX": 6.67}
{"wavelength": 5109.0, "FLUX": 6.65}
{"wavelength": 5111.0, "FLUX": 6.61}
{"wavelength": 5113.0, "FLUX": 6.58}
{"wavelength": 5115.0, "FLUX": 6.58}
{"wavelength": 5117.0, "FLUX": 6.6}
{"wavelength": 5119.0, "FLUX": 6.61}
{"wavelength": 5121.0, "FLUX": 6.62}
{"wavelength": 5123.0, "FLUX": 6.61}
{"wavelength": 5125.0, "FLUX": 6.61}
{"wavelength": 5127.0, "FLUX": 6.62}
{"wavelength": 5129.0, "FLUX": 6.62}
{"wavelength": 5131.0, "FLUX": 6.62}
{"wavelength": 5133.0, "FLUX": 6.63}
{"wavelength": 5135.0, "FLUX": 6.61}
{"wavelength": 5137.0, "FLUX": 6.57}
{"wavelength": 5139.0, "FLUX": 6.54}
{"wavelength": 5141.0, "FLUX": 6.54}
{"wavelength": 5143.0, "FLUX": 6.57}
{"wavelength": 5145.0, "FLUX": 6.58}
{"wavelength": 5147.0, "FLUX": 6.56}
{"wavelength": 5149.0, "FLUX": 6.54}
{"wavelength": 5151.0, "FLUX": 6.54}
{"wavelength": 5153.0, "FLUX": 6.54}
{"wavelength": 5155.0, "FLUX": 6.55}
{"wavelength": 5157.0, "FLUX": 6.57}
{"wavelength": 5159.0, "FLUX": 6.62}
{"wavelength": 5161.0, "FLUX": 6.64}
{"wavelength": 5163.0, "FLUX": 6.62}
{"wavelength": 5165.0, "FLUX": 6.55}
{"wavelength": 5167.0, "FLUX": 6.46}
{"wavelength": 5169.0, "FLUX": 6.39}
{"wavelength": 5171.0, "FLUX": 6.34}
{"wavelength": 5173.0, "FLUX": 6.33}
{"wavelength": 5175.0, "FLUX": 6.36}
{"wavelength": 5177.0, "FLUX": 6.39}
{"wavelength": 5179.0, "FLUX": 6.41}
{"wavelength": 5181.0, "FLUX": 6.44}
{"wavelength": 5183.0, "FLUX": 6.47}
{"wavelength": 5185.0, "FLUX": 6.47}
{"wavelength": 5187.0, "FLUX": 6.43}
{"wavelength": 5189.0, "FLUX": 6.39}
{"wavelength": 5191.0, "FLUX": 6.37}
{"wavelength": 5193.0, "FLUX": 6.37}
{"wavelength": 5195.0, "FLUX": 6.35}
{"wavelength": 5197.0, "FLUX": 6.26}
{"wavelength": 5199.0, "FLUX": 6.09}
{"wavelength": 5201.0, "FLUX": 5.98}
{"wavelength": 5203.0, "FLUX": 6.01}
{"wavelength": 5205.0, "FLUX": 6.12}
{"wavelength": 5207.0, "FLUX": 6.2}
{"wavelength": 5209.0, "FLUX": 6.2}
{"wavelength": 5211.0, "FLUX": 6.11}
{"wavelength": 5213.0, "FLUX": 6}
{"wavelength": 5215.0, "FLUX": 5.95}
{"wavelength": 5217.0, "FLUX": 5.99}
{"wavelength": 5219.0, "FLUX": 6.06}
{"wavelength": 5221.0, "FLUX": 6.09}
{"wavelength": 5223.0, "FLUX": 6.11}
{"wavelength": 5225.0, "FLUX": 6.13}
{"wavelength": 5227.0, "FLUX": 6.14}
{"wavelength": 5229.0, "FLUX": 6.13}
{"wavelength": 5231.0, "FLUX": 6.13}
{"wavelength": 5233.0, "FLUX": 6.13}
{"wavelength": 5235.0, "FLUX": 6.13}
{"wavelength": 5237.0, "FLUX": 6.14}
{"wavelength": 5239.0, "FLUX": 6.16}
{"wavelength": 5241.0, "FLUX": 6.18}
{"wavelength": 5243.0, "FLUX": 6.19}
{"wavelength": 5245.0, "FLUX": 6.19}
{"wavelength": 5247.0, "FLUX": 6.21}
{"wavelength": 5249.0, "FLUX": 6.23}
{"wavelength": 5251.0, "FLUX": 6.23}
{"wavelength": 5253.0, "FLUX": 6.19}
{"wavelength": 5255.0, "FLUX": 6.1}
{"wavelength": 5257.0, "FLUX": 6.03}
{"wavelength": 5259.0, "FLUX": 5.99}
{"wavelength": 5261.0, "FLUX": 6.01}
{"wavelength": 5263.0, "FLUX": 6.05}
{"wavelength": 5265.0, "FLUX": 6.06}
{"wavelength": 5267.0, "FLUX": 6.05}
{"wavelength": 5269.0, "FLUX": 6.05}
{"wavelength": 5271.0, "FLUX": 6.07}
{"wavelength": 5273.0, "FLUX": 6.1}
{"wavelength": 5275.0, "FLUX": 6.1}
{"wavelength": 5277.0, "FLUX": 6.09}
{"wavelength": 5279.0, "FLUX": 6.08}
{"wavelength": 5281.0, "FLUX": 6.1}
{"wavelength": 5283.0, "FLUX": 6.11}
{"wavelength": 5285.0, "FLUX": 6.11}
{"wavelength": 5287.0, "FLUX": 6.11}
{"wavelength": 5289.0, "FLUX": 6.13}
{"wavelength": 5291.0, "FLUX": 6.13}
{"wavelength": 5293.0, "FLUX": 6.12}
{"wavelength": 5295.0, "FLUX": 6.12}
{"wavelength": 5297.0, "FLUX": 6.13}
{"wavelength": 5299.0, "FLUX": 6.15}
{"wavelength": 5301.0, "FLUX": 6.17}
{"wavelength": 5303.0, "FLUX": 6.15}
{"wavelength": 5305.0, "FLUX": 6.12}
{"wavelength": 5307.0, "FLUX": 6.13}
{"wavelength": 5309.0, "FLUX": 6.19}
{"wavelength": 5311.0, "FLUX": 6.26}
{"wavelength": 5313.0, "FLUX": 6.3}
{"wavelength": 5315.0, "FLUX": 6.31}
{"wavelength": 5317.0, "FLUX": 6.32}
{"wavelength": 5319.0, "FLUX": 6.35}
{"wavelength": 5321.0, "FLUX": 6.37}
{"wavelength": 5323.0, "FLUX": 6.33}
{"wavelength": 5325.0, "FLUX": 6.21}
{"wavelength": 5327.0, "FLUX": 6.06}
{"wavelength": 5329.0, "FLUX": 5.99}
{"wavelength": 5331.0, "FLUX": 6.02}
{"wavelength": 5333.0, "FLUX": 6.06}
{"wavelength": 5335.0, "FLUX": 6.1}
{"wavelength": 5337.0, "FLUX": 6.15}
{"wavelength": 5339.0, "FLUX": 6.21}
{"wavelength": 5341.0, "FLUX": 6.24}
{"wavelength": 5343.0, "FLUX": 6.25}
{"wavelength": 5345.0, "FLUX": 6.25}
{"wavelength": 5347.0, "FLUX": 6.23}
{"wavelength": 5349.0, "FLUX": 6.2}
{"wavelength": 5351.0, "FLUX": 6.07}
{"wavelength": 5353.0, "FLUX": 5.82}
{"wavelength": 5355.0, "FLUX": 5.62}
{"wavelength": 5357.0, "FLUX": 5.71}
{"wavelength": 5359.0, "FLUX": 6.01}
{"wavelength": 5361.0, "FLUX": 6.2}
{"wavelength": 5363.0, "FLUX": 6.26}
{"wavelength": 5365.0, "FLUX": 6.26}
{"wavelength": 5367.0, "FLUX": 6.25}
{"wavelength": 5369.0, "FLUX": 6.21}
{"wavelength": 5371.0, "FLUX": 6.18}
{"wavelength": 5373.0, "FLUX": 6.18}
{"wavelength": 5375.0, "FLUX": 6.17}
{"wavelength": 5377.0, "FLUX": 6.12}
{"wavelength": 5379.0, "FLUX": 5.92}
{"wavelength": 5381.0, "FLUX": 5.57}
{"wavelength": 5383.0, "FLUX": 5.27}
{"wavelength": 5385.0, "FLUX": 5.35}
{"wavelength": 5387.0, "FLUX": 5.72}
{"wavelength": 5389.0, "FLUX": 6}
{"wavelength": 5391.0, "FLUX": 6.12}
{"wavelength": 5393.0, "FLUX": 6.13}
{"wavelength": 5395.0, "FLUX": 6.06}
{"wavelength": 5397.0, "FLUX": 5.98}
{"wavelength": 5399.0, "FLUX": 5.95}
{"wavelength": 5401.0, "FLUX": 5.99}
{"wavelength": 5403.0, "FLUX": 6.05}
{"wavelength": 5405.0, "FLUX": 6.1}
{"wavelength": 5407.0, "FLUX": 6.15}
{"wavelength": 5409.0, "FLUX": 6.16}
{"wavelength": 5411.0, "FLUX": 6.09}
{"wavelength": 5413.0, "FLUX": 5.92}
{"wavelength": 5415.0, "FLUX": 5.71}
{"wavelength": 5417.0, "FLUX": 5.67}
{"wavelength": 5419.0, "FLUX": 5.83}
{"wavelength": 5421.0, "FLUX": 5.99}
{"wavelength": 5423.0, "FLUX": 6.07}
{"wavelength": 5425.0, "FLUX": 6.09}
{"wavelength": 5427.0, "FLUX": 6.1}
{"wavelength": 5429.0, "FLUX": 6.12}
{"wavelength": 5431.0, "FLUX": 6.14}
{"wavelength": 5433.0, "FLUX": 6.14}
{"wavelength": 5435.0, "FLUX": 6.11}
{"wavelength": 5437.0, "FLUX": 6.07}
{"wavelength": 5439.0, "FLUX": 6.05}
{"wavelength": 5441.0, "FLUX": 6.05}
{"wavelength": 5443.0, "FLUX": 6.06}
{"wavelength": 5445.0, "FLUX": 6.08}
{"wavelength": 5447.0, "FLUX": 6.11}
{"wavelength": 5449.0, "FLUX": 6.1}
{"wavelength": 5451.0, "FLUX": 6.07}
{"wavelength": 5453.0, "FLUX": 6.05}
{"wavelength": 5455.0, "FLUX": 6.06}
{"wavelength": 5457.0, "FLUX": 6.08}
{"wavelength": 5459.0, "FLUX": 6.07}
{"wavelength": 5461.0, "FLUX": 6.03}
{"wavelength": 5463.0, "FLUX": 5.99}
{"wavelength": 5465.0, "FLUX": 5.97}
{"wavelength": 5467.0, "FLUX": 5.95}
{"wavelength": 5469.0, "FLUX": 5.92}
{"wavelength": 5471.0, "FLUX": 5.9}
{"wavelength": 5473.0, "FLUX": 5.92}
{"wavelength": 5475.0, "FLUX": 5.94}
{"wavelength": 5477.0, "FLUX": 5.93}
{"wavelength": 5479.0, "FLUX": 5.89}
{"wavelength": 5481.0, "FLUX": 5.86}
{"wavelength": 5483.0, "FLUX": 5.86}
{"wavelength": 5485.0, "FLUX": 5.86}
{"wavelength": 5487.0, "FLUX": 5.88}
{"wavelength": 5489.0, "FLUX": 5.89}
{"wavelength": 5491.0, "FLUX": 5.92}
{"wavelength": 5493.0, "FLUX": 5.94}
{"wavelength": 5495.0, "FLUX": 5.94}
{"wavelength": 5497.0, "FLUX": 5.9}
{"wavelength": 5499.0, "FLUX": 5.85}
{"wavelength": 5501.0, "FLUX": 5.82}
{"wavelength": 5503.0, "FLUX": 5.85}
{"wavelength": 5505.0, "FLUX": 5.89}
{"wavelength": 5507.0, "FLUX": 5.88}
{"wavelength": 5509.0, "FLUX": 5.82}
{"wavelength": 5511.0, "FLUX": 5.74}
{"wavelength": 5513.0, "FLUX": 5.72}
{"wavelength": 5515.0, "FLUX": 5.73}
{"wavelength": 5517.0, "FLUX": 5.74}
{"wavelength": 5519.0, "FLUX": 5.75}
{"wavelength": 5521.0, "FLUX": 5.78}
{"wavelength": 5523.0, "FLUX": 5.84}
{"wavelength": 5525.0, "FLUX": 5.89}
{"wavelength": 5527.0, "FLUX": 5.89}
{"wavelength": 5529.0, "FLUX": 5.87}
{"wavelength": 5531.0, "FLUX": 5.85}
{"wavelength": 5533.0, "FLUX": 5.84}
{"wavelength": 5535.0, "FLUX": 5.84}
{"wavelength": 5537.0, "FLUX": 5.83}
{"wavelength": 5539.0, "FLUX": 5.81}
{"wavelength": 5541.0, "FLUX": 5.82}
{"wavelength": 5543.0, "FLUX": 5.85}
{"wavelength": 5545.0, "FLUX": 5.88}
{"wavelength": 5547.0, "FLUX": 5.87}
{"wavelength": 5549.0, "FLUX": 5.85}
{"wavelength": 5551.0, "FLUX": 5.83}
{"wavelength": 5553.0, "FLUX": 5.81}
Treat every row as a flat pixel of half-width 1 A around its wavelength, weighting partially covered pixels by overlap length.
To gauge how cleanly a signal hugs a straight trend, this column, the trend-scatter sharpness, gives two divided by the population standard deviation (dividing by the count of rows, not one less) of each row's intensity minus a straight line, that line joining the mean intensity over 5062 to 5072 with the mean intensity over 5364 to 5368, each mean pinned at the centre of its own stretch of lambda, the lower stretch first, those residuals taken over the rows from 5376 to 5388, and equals 7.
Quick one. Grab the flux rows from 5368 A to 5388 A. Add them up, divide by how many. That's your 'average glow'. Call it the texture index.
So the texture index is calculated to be 5.9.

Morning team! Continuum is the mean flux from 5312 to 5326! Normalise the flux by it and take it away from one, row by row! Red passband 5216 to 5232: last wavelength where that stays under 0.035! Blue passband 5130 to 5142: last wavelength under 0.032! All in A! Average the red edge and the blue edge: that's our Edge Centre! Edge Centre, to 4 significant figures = 5186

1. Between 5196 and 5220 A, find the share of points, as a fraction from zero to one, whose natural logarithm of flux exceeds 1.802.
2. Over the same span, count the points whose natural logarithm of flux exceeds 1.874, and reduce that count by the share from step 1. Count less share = -0.5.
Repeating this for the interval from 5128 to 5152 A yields 11.0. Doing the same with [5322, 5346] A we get -0.7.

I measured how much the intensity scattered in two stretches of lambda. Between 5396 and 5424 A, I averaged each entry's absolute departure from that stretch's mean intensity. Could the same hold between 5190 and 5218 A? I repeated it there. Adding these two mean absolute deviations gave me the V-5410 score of 0.242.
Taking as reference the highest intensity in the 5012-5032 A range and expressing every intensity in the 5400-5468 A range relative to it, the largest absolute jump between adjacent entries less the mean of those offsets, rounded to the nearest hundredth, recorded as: 1.33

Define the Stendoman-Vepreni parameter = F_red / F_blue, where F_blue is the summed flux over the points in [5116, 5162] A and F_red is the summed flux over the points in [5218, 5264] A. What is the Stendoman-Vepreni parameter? 0.930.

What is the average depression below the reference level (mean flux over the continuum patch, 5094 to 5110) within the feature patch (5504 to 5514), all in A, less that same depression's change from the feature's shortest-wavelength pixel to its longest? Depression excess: 0.76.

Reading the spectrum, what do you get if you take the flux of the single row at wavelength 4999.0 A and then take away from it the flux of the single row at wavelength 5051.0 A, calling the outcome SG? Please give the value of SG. -0.1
